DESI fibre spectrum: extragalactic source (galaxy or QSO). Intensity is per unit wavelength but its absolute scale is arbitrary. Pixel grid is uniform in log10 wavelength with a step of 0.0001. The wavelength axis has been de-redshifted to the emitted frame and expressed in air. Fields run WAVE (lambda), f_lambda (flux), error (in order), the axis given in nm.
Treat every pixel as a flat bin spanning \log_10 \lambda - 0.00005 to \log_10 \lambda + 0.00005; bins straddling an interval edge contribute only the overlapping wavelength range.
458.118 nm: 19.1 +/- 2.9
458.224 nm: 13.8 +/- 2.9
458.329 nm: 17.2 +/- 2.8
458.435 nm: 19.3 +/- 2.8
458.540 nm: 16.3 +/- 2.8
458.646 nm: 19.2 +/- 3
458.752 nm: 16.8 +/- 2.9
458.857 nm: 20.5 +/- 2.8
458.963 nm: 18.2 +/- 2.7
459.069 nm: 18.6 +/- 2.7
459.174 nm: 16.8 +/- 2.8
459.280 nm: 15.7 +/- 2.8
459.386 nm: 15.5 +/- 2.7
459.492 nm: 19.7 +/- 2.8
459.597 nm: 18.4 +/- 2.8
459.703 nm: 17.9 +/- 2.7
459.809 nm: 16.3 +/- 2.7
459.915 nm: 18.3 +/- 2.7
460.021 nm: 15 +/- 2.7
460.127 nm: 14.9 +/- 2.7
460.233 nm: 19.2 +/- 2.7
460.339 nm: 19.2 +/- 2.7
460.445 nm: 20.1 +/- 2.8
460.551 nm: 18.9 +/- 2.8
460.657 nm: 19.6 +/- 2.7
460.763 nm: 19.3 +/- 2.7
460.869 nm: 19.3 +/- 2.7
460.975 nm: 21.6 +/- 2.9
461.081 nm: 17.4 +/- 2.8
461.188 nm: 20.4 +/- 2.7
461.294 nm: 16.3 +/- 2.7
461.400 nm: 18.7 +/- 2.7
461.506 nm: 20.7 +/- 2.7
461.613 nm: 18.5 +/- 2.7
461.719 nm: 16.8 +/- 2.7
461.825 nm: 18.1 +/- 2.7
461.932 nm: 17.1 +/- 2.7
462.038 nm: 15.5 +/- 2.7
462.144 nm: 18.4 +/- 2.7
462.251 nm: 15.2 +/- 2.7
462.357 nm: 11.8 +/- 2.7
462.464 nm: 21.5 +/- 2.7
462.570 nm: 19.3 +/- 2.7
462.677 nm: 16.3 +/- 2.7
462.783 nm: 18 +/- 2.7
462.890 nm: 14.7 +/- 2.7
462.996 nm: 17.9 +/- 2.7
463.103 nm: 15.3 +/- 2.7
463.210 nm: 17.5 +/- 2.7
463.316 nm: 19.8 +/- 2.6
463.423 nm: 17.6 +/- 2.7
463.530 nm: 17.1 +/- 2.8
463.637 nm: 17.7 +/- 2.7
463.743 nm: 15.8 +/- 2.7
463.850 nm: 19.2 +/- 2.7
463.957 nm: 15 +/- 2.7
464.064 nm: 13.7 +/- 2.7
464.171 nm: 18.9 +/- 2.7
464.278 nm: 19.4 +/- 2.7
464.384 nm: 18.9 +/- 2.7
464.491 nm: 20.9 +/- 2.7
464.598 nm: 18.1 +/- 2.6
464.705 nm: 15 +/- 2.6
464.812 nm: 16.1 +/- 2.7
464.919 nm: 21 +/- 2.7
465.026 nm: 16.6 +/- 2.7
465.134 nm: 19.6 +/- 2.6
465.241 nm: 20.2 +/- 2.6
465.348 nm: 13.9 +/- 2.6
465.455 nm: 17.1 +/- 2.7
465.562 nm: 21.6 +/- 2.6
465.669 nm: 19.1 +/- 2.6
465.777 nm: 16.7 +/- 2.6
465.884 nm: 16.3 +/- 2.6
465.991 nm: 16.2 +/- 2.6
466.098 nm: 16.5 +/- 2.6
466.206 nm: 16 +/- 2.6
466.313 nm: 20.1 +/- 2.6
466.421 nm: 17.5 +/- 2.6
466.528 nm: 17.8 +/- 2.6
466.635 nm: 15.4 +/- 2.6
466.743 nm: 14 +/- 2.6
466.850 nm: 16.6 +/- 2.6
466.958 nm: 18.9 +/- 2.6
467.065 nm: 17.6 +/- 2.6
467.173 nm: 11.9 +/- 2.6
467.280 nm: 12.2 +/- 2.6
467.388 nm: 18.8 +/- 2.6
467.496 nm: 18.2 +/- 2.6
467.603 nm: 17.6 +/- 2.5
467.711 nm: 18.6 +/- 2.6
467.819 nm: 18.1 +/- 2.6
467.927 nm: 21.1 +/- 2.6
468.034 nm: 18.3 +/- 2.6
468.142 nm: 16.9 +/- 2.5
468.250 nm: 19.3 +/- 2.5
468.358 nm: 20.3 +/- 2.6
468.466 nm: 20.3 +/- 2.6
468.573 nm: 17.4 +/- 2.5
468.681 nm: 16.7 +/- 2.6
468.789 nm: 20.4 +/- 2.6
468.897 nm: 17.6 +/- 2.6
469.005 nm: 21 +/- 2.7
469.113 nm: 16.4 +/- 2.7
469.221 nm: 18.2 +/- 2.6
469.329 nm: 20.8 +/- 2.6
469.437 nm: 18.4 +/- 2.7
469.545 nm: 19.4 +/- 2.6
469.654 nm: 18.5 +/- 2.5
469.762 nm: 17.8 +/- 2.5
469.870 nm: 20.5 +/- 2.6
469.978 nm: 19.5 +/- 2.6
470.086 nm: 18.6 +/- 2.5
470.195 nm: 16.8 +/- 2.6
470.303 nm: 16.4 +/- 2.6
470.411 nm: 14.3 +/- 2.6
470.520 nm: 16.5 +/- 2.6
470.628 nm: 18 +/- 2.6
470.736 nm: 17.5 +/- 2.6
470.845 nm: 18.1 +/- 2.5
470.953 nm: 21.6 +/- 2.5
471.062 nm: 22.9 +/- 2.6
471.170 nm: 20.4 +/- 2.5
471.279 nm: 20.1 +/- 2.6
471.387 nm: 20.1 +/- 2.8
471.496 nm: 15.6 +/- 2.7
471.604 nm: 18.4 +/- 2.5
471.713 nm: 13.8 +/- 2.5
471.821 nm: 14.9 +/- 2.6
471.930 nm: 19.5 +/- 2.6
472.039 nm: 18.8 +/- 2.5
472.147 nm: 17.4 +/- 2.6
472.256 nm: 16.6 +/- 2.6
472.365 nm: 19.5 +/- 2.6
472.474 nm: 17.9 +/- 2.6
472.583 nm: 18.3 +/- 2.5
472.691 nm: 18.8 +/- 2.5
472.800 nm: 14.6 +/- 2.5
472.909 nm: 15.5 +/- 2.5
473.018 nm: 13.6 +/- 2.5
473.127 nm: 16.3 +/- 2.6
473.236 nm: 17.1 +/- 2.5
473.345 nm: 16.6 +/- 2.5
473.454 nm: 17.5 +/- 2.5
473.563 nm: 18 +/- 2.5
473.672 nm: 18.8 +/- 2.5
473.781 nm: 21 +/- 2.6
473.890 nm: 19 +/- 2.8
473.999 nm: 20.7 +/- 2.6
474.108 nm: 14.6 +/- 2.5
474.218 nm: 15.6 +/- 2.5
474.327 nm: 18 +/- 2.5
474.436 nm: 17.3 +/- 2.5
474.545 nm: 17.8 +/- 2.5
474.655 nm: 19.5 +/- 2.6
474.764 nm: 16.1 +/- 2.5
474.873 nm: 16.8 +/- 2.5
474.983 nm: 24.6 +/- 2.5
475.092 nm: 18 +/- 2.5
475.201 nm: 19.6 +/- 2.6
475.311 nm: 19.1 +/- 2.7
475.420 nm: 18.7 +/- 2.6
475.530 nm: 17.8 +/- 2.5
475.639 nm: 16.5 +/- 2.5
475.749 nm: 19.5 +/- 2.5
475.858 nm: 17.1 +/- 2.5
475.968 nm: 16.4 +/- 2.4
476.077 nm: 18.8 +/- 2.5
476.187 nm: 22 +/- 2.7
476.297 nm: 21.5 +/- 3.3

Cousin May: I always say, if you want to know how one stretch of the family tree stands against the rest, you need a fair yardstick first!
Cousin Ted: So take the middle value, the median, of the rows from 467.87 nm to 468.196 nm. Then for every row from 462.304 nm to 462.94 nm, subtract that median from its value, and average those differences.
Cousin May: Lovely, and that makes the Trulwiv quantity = -1.4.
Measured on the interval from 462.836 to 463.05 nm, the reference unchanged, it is -2.0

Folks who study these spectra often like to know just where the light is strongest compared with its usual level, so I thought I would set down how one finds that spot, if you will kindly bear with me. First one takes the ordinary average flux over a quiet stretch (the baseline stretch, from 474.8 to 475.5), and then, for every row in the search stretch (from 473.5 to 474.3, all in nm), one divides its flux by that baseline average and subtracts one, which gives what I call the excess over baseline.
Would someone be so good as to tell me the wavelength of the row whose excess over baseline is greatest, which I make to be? 473.781 nm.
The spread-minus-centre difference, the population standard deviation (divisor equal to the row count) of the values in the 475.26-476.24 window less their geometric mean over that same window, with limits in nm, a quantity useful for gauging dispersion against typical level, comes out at -16.7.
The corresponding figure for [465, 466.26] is -15.3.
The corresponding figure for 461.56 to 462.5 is -14.2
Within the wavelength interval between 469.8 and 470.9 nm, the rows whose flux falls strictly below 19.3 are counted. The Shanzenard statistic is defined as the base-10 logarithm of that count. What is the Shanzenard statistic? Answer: 0.90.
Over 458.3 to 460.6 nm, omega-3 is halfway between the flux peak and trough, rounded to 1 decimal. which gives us 17.7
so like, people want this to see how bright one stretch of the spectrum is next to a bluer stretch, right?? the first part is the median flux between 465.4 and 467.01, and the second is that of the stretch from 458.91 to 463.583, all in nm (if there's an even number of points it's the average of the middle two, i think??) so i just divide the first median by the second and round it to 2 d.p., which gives 0.93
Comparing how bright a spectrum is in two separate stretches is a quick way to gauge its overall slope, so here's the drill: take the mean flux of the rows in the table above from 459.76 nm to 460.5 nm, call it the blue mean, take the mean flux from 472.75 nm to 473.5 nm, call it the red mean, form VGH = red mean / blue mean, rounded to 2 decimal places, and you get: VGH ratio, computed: 0.90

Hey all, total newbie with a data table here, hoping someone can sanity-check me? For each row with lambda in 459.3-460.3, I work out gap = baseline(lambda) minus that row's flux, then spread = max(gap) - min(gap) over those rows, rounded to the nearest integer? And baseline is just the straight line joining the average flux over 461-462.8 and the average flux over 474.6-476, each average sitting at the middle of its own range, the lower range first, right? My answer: 5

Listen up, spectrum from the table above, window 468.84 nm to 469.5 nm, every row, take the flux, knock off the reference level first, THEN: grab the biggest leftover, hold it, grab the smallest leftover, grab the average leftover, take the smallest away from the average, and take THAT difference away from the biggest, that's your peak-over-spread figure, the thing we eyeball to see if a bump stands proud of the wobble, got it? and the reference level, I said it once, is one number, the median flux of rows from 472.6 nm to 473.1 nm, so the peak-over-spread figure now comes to 3.6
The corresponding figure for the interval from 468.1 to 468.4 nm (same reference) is 3.3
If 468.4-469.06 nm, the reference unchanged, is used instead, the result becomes 3.7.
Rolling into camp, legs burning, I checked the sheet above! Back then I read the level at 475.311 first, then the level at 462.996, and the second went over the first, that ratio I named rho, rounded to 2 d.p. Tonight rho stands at 0.94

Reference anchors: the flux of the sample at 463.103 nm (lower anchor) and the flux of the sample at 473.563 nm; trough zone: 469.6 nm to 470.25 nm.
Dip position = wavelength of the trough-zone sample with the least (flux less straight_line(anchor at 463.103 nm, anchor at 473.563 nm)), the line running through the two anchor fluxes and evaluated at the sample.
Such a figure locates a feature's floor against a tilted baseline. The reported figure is 470.195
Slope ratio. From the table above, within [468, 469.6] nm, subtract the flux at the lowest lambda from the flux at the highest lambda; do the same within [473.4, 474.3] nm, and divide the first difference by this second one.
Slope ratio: -0.6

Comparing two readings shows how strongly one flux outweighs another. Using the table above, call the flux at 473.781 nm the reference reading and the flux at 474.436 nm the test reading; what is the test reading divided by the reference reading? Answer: 0.82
